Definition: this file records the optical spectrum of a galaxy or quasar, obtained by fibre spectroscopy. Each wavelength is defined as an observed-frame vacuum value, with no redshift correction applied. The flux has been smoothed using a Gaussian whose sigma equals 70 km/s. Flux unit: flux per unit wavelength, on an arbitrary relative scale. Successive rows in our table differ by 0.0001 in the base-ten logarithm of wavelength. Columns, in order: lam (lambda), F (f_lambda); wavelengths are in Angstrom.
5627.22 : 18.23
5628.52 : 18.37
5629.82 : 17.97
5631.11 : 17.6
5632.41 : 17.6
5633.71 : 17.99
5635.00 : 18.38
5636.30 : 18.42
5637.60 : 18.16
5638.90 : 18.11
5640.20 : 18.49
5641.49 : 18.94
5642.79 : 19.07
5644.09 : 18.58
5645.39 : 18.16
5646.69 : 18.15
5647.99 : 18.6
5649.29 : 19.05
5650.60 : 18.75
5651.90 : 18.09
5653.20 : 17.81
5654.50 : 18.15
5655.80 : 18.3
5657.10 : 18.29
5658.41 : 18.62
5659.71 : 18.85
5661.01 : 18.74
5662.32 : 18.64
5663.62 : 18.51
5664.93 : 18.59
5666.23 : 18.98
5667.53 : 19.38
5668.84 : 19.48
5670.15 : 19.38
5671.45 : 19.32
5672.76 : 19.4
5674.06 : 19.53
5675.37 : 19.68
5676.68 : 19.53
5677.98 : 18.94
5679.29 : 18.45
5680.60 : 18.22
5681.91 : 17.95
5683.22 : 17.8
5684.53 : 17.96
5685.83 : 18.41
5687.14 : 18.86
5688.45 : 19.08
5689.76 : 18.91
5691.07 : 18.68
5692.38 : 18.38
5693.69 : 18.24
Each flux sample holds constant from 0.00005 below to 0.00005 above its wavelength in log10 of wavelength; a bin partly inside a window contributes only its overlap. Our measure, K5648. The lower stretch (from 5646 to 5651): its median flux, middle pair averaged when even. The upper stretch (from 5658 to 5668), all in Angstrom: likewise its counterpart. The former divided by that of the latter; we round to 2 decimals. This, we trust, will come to 1.00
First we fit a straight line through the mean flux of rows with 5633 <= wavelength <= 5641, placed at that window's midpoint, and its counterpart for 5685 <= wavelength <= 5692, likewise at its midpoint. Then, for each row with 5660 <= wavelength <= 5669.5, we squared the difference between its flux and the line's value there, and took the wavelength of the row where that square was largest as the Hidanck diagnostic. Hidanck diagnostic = 5668.84 Angstrom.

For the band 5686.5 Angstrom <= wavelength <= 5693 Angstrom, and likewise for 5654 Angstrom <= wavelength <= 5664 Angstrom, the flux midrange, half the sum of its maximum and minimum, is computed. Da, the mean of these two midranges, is 18.6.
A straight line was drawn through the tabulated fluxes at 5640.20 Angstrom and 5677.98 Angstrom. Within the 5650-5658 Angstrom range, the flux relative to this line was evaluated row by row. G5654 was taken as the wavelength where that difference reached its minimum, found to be 5653.20 Angstrom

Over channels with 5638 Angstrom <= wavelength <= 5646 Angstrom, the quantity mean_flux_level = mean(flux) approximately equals 18.6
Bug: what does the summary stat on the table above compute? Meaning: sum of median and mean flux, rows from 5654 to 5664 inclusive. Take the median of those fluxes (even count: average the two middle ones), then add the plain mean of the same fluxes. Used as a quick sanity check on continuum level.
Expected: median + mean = 37.1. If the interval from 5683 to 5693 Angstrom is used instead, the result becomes 37.1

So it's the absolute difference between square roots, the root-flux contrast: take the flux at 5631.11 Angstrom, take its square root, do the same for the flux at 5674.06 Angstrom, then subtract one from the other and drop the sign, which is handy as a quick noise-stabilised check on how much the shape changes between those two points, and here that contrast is 0.22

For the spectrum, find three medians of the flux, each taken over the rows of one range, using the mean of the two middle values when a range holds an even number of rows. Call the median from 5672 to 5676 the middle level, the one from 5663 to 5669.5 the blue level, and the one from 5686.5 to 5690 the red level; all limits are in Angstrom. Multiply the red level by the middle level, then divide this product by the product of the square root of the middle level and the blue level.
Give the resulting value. 4.40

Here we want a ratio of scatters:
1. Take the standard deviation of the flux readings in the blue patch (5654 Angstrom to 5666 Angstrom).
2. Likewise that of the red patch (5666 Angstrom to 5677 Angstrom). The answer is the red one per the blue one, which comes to 0.84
